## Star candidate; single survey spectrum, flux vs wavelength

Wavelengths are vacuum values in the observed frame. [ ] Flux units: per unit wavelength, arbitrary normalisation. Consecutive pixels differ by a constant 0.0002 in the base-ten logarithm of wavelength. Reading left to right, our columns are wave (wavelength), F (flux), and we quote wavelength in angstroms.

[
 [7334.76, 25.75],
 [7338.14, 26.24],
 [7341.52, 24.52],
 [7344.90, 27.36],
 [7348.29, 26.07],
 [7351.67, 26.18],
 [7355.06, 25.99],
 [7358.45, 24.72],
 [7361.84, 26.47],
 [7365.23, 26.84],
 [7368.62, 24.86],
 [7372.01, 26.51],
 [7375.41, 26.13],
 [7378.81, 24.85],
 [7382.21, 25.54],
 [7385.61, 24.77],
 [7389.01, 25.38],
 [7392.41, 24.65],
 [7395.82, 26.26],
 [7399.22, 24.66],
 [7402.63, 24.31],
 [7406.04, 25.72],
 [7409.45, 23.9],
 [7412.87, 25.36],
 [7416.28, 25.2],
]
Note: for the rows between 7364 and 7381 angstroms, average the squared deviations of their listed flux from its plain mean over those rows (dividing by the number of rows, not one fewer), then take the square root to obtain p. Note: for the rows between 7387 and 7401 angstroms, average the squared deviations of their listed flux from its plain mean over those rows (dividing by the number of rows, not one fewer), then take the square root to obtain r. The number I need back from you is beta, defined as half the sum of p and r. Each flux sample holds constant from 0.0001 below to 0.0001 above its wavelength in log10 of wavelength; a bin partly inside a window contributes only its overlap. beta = 0.75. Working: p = 0.83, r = 0.66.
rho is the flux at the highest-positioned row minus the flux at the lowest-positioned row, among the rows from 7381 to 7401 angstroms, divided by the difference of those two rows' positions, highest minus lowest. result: -0.05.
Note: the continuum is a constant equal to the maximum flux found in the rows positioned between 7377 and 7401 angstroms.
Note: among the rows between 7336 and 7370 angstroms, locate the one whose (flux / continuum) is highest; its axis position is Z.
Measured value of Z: 7344.90 angstroms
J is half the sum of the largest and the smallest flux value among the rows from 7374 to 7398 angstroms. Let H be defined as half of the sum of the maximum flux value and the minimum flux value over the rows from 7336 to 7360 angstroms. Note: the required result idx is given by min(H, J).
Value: 25.5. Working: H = 25.9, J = 25.5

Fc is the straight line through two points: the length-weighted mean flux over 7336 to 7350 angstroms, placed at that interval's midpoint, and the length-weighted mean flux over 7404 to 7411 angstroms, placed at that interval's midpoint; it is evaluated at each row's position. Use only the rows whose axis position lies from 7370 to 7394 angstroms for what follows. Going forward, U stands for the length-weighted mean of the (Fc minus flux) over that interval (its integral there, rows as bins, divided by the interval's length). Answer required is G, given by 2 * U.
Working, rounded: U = -0.11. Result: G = -0.2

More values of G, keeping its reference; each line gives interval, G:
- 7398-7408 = 0.0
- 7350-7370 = -0.3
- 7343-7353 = -1.1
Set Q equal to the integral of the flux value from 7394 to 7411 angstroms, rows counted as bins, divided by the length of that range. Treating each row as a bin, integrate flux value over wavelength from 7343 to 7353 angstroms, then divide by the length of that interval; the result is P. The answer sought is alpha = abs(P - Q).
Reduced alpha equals 1.5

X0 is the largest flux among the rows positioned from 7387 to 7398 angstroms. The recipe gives 26.26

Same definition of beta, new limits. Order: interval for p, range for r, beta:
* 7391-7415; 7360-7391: 0.76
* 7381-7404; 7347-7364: 0.62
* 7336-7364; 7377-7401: 0.71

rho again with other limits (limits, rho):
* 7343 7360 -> -0.19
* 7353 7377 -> 0.01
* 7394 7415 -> -0.05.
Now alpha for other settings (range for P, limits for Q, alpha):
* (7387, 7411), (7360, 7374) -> 1.2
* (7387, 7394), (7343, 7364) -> 1.1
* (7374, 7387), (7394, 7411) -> 0.3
